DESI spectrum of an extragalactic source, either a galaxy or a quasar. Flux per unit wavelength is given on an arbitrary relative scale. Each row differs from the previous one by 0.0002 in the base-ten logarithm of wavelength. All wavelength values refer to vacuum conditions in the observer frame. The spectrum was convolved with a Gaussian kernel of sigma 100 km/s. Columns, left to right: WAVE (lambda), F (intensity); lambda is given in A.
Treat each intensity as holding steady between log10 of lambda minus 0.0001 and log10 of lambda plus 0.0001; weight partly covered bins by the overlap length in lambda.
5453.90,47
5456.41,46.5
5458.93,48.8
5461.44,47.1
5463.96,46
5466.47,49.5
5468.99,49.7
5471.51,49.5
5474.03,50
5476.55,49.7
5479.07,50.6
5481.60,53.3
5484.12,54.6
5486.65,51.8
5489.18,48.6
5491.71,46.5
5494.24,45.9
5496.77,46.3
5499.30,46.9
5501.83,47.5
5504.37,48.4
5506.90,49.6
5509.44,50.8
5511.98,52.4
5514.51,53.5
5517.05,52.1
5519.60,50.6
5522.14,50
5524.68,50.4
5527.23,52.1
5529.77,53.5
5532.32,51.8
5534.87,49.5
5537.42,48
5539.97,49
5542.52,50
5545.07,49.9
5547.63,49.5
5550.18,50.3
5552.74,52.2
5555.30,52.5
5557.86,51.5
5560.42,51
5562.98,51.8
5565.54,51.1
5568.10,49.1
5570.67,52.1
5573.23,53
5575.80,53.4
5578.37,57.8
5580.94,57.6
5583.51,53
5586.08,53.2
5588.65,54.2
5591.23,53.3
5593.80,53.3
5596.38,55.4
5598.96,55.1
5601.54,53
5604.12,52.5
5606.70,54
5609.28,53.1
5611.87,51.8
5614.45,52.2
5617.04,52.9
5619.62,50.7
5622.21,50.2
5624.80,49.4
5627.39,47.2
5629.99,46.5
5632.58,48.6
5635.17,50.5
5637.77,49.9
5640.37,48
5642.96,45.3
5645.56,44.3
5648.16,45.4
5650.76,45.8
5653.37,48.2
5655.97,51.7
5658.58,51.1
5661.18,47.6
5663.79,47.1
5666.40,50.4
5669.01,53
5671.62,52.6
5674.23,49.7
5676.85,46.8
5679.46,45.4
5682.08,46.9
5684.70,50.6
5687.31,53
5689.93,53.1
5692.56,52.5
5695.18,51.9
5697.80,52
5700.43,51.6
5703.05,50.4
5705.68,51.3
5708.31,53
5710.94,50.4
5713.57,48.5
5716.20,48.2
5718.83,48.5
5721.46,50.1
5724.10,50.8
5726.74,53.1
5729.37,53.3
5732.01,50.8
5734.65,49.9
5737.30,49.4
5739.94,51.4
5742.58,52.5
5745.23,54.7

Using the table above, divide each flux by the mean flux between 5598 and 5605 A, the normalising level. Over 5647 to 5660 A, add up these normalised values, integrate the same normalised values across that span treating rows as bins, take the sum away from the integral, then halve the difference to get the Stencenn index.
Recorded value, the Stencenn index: 3.6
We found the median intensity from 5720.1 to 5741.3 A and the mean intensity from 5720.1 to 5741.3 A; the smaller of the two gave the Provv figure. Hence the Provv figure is 50.8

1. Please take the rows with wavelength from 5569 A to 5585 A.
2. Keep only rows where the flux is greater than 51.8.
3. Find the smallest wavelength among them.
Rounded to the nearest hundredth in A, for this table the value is 5570.67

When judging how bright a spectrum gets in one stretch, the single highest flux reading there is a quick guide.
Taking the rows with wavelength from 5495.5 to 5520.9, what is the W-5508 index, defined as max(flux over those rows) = 53.5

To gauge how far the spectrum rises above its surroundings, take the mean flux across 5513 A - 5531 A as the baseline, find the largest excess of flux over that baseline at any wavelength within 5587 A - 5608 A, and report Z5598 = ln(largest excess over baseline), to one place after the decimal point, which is 1.3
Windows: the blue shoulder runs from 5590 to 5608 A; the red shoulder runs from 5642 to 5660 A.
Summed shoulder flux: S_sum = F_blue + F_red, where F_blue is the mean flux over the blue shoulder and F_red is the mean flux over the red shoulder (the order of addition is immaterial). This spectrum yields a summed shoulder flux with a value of 101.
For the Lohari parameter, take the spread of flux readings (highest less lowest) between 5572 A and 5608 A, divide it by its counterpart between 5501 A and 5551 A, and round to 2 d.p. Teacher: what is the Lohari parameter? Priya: 0.88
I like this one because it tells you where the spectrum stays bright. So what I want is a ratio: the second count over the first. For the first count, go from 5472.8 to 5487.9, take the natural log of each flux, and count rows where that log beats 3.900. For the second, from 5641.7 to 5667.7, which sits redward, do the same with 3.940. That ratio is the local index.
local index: 0.17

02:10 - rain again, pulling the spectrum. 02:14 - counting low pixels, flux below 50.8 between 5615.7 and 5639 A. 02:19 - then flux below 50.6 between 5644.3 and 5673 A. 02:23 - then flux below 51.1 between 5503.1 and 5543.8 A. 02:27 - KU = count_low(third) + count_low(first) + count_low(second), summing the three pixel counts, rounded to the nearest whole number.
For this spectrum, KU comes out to 25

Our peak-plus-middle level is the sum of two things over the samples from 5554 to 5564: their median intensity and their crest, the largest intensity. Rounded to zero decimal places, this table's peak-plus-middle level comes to 104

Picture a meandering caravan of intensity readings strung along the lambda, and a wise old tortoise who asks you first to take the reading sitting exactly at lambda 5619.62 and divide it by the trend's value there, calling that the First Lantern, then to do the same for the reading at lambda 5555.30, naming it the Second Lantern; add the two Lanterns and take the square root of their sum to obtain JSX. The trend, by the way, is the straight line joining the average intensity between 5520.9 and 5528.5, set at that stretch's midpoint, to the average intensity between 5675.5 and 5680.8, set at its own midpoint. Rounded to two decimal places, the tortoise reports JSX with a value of 1.45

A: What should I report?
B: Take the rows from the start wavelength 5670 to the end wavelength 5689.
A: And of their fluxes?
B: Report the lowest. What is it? 45.4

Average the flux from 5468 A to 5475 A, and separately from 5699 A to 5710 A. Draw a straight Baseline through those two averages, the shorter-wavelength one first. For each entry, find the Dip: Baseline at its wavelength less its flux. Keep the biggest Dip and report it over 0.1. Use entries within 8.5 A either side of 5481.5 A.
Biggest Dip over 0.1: 13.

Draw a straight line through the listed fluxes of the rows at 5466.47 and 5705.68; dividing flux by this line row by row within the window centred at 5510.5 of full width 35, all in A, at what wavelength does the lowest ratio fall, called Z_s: 5494.24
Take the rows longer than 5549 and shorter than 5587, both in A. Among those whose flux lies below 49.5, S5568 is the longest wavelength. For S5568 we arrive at 5568.10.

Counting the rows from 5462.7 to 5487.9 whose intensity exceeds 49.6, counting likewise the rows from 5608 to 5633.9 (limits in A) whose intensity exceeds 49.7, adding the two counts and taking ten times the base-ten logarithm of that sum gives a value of 11.1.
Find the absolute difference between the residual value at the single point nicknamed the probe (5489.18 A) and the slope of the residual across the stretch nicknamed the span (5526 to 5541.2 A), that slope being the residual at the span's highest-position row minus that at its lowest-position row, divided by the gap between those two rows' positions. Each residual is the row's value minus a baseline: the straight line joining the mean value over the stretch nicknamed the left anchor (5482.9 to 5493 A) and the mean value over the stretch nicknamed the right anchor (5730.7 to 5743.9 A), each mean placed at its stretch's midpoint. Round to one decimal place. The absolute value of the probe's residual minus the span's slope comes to 1.5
